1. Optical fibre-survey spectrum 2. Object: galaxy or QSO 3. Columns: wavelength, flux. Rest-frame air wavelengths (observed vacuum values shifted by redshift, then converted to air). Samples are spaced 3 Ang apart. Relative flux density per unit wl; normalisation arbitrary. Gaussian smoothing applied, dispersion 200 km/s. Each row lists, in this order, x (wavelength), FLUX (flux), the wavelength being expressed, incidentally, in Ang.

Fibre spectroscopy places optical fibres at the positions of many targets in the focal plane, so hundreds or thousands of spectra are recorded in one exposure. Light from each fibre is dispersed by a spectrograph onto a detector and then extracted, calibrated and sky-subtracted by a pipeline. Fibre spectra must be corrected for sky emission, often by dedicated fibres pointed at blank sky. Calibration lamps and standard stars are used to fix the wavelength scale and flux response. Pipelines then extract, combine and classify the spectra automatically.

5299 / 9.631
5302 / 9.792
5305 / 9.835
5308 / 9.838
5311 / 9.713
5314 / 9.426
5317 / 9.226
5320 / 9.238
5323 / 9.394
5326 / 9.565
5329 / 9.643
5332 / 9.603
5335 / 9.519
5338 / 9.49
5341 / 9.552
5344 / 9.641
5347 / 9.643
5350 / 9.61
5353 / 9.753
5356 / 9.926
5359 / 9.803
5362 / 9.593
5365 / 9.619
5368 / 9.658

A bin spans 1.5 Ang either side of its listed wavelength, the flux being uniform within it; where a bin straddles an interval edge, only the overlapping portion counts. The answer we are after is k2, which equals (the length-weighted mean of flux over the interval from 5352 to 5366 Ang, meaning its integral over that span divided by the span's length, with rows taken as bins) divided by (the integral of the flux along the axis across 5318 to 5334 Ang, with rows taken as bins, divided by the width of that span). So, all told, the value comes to 1.03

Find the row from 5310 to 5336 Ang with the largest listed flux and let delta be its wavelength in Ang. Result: 5311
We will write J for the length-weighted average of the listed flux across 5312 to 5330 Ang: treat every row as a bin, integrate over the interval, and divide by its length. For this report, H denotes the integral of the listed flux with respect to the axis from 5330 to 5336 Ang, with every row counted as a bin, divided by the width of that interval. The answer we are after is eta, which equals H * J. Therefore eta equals 90.1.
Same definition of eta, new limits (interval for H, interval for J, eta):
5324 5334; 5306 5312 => 93.8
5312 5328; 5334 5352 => 90.0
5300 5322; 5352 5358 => 94.3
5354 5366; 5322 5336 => 93.0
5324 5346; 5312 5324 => 89.3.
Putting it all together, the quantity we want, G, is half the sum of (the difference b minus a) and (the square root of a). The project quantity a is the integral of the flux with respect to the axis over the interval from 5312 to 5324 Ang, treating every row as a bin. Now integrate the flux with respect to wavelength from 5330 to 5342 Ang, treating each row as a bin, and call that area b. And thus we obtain 6.6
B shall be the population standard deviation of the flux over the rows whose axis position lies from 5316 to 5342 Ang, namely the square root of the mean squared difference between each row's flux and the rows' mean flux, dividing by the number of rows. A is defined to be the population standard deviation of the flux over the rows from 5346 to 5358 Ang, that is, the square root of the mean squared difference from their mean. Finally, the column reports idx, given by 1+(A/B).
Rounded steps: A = 0.123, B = 0.14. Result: 1.9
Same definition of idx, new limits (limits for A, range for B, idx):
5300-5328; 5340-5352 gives 7.4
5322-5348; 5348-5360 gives 1.7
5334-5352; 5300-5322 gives 1.2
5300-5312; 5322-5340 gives 1.6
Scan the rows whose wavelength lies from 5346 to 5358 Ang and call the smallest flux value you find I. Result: 9.61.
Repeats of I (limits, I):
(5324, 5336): 9.519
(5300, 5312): 9.713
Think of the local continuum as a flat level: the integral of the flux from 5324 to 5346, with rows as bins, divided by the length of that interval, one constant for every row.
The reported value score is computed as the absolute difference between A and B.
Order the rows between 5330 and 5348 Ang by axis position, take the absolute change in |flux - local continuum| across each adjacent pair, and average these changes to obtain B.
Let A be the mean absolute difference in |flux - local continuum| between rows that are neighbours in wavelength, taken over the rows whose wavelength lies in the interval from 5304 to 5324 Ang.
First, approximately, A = 0.083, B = 0.03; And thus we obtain 0.05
